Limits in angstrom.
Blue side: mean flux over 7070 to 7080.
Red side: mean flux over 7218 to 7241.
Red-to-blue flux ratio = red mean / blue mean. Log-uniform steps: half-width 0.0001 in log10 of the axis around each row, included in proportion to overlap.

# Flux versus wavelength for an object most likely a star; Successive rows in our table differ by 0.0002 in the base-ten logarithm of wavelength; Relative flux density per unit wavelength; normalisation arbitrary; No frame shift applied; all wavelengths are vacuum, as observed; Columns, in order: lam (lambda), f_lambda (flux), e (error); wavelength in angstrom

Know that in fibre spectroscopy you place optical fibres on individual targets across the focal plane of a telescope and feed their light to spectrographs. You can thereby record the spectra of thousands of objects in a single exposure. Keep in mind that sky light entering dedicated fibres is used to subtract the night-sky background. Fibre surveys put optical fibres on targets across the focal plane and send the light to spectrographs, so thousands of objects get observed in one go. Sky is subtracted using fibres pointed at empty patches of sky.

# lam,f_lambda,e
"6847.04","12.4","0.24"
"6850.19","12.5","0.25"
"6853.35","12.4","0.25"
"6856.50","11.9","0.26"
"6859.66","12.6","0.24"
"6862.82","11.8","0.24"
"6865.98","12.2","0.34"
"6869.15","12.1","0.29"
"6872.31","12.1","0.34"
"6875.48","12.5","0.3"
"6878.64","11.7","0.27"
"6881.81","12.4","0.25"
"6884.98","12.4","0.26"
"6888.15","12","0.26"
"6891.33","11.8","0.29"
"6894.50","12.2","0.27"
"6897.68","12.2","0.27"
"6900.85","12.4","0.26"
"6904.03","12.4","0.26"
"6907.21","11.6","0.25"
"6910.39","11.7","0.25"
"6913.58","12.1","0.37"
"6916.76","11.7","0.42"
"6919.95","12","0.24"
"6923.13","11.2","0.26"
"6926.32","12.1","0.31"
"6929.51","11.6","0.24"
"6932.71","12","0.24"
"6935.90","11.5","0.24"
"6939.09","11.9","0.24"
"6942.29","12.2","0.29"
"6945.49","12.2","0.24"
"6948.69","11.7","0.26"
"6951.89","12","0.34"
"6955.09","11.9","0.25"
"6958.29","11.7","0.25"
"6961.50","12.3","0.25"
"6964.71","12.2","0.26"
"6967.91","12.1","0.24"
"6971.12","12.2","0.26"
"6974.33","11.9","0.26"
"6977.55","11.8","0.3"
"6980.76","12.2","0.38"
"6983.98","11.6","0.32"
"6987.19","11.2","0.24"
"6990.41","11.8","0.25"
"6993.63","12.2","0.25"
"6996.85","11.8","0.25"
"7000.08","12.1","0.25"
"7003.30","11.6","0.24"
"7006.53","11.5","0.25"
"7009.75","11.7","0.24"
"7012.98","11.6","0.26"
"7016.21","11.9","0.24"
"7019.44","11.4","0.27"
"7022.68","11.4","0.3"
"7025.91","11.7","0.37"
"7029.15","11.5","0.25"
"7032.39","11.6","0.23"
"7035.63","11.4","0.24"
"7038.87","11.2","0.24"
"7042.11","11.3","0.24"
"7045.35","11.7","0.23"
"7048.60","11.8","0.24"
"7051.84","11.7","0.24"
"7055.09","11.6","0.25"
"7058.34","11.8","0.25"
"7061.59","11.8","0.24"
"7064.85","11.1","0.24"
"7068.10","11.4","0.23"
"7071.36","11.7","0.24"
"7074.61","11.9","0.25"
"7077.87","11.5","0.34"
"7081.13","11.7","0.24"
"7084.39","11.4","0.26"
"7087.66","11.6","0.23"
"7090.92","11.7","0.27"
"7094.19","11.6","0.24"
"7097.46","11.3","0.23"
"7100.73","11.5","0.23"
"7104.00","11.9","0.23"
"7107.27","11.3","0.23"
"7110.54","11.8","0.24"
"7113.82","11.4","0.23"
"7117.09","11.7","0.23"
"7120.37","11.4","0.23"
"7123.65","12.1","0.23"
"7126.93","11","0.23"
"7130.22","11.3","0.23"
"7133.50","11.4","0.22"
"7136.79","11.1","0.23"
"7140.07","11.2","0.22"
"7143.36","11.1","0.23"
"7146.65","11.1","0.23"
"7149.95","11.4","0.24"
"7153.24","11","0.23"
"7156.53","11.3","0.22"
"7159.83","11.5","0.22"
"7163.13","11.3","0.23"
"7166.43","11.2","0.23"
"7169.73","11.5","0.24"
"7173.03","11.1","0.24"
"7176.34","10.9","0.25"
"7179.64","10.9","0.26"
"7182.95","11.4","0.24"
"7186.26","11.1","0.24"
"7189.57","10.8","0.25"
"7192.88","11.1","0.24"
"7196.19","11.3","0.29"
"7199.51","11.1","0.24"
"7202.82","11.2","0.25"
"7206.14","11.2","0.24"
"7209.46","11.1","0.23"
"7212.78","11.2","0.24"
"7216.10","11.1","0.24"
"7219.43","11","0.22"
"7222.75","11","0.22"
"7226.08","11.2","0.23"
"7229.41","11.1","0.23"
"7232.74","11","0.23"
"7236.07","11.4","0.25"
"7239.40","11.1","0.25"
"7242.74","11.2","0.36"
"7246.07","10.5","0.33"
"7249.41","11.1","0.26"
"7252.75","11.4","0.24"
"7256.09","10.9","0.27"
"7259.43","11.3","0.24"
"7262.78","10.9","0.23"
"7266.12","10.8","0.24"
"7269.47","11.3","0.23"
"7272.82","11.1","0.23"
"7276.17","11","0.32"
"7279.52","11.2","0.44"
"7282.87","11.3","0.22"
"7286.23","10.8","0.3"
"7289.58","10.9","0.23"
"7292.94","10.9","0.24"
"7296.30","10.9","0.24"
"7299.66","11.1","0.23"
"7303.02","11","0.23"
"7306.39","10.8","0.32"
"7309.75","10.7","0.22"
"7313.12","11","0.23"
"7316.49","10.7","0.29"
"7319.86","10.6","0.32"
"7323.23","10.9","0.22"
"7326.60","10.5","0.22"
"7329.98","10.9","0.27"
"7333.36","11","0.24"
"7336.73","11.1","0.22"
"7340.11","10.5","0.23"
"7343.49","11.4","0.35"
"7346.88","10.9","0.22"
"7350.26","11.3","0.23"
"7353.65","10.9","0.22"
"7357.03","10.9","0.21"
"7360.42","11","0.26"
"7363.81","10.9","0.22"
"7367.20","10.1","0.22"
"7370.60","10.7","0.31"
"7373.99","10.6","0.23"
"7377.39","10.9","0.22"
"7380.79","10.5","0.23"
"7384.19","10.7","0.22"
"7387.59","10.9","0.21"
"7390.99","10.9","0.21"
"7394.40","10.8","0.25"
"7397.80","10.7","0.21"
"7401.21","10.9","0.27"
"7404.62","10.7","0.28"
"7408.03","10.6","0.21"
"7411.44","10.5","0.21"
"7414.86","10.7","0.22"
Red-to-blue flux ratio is 0.950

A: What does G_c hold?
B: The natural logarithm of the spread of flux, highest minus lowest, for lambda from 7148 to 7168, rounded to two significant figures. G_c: -0.69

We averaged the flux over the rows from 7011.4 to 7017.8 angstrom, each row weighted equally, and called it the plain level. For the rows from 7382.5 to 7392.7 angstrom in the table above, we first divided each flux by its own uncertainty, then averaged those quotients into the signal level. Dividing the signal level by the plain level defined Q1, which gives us 4.32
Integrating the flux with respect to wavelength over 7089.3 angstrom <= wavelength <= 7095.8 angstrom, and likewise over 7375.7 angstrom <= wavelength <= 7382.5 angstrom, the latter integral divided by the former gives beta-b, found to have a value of 0.96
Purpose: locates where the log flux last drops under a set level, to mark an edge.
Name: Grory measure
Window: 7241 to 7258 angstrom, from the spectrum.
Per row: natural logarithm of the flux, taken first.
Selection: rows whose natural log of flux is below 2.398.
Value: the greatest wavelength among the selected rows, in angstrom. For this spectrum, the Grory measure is 7256.09 angstrom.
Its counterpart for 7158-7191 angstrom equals 7189.57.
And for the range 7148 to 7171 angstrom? 7153.24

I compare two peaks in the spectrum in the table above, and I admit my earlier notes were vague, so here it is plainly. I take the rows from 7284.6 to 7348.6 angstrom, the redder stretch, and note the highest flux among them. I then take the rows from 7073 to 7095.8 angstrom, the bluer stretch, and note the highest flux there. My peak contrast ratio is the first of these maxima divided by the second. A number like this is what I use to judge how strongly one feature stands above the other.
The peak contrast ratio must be 0.96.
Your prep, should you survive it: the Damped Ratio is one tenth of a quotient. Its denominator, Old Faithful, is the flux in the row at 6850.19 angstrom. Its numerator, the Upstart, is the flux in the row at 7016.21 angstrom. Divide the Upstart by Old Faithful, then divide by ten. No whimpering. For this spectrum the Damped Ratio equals 0.0952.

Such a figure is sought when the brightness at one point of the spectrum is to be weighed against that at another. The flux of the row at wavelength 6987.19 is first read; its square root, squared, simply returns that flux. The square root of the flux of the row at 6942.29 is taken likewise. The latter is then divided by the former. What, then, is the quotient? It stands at 0.312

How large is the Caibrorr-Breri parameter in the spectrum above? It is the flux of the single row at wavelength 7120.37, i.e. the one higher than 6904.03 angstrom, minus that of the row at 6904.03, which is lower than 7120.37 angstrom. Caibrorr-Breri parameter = -1.00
